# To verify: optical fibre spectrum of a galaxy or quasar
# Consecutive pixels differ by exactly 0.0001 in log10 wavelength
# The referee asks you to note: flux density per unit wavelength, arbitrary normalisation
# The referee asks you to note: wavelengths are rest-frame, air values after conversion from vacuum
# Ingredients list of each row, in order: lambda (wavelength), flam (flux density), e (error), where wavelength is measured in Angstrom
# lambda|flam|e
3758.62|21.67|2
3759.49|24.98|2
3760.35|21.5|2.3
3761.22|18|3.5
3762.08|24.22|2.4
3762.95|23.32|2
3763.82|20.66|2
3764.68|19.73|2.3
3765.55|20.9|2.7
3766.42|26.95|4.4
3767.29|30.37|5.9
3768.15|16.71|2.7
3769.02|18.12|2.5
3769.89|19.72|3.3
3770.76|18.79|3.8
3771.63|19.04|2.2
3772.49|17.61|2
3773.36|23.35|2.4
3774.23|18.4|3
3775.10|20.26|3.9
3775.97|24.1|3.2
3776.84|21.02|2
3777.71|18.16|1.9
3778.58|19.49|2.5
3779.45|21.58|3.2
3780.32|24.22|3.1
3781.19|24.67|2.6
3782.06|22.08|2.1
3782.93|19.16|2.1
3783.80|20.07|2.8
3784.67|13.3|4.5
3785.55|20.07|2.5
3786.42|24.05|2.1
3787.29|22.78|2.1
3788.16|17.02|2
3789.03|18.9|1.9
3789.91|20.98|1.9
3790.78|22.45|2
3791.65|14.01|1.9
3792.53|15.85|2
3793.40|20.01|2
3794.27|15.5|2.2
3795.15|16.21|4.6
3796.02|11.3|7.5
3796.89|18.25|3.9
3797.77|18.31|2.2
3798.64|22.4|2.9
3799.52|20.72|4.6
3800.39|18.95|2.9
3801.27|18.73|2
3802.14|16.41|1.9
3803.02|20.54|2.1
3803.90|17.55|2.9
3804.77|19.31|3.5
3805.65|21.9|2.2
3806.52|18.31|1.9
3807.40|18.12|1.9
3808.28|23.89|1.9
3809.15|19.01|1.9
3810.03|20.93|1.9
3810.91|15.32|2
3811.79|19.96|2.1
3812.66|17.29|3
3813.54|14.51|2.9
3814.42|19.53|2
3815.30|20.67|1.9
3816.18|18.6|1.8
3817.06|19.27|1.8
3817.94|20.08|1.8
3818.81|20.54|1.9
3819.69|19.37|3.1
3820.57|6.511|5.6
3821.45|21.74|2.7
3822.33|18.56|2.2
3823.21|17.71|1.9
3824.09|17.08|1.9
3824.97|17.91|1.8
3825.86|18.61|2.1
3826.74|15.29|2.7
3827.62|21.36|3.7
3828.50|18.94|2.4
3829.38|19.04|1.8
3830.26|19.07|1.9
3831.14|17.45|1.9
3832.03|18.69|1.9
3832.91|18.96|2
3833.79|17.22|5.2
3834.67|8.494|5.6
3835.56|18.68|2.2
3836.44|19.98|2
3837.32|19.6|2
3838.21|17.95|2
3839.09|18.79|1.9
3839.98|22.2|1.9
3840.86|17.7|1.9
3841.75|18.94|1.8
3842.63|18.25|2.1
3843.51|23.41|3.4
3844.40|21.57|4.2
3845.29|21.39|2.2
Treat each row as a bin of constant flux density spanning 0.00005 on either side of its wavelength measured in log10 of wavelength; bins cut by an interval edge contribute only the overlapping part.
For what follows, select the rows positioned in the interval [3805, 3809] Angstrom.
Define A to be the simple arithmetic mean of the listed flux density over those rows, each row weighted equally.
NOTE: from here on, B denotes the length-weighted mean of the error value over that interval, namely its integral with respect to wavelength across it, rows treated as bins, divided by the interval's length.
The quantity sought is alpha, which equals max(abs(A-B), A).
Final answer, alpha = 20.6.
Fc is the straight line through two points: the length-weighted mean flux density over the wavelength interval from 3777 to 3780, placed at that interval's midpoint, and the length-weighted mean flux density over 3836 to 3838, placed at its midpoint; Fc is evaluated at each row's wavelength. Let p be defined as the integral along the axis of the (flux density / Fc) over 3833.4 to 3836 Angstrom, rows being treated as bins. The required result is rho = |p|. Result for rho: 2.0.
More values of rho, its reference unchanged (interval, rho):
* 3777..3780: 3.0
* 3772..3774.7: 2.7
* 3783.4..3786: 2.3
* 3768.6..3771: 2.3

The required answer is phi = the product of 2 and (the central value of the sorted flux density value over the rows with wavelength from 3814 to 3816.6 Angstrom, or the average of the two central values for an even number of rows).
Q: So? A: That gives 39.1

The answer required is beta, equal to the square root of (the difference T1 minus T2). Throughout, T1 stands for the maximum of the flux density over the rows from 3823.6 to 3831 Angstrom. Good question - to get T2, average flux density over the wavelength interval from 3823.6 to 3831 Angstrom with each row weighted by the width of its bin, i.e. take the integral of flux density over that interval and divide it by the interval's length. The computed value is 1.73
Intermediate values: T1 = 21.36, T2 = 18.4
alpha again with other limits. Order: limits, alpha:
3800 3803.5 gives 18.7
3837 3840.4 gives 19.6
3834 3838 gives 16.7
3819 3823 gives 16.5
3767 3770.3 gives 21.2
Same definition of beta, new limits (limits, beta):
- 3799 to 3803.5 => 1.28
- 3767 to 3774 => 3.19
